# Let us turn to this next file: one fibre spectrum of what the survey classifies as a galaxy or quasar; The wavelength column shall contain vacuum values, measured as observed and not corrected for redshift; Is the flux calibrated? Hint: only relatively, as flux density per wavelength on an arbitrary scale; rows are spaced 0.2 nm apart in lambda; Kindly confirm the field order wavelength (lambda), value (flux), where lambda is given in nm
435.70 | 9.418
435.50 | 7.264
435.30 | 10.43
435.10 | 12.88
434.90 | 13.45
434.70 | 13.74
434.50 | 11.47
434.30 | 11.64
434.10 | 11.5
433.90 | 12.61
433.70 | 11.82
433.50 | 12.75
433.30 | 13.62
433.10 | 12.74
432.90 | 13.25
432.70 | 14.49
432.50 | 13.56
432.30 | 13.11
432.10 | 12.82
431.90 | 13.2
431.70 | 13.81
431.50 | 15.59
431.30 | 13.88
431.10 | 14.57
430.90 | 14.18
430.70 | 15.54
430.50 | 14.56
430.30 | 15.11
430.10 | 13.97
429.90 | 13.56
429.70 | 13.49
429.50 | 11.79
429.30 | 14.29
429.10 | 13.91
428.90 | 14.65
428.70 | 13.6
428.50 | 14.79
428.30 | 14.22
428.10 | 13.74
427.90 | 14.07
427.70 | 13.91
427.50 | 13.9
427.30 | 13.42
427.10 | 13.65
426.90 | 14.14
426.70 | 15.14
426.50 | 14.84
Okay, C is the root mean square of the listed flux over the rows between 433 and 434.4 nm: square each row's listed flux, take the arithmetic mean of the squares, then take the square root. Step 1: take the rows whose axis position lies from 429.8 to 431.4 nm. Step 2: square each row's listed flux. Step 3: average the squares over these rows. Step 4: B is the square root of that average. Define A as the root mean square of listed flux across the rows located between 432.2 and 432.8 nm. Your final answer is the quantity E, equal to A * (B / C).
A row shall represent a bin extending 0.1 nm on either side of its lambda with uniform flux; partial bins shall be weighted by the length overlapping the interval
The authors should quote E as 16.0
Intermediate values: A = 13.7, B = 14.4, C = 12.4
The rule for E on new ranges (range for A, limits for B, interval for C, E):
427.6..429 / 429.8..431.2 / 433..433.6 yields 15.7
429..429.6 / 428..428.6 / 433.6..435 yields 15.4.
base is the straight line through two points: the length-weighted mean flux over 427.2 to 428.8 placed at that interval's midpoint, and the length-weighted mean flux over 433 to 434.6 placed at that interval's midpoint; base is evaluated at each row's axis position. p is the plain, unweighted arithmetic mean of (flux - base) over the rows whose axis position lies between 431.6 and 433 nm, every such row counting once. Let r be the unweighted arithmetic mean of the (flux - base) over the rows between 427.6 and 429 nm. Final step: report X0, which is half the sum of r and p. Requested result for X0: 0.51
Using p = 0.8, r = 0.27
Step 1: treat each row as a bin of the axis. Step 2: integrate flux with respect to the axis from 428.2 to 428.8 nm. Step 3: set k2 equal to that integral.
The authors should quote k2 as 8.5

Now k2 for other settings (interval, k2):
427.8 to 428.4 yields 8.4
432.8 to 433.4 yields 7.9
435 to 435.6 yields 6.1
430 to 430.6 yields 8.7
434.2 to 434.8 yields 7.4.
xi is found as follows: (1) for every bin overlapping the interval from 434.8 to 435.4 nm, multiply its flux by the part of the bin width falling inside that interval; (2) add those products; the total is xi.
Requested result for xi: 7.35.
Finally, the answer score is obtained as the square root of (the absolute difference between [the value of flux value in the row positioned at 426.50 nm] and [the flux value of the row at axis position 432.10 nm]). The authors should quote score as 1.42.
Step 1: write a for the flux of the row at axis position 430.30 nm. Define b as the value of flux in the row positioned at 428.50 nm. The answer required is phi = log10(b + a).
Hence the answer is 1.48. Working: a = 15.11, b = 14.79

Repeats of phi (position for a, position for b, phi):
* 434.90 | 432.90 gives 1.43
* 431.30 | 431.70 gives 1.44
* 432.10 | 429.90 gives 1.42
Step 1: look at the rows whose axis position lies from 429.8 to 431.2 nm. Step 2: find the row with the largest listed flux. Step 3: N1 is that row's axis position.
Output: 430.70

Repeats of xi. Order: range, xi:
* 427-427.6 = 8.19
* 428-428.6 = 8.55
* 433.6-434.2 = 7.19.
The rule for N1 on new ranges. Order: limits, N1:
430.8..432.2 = 431.50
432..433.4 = 432.70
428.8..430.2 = 428.90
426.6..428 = 426.70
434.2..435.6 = 434.70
